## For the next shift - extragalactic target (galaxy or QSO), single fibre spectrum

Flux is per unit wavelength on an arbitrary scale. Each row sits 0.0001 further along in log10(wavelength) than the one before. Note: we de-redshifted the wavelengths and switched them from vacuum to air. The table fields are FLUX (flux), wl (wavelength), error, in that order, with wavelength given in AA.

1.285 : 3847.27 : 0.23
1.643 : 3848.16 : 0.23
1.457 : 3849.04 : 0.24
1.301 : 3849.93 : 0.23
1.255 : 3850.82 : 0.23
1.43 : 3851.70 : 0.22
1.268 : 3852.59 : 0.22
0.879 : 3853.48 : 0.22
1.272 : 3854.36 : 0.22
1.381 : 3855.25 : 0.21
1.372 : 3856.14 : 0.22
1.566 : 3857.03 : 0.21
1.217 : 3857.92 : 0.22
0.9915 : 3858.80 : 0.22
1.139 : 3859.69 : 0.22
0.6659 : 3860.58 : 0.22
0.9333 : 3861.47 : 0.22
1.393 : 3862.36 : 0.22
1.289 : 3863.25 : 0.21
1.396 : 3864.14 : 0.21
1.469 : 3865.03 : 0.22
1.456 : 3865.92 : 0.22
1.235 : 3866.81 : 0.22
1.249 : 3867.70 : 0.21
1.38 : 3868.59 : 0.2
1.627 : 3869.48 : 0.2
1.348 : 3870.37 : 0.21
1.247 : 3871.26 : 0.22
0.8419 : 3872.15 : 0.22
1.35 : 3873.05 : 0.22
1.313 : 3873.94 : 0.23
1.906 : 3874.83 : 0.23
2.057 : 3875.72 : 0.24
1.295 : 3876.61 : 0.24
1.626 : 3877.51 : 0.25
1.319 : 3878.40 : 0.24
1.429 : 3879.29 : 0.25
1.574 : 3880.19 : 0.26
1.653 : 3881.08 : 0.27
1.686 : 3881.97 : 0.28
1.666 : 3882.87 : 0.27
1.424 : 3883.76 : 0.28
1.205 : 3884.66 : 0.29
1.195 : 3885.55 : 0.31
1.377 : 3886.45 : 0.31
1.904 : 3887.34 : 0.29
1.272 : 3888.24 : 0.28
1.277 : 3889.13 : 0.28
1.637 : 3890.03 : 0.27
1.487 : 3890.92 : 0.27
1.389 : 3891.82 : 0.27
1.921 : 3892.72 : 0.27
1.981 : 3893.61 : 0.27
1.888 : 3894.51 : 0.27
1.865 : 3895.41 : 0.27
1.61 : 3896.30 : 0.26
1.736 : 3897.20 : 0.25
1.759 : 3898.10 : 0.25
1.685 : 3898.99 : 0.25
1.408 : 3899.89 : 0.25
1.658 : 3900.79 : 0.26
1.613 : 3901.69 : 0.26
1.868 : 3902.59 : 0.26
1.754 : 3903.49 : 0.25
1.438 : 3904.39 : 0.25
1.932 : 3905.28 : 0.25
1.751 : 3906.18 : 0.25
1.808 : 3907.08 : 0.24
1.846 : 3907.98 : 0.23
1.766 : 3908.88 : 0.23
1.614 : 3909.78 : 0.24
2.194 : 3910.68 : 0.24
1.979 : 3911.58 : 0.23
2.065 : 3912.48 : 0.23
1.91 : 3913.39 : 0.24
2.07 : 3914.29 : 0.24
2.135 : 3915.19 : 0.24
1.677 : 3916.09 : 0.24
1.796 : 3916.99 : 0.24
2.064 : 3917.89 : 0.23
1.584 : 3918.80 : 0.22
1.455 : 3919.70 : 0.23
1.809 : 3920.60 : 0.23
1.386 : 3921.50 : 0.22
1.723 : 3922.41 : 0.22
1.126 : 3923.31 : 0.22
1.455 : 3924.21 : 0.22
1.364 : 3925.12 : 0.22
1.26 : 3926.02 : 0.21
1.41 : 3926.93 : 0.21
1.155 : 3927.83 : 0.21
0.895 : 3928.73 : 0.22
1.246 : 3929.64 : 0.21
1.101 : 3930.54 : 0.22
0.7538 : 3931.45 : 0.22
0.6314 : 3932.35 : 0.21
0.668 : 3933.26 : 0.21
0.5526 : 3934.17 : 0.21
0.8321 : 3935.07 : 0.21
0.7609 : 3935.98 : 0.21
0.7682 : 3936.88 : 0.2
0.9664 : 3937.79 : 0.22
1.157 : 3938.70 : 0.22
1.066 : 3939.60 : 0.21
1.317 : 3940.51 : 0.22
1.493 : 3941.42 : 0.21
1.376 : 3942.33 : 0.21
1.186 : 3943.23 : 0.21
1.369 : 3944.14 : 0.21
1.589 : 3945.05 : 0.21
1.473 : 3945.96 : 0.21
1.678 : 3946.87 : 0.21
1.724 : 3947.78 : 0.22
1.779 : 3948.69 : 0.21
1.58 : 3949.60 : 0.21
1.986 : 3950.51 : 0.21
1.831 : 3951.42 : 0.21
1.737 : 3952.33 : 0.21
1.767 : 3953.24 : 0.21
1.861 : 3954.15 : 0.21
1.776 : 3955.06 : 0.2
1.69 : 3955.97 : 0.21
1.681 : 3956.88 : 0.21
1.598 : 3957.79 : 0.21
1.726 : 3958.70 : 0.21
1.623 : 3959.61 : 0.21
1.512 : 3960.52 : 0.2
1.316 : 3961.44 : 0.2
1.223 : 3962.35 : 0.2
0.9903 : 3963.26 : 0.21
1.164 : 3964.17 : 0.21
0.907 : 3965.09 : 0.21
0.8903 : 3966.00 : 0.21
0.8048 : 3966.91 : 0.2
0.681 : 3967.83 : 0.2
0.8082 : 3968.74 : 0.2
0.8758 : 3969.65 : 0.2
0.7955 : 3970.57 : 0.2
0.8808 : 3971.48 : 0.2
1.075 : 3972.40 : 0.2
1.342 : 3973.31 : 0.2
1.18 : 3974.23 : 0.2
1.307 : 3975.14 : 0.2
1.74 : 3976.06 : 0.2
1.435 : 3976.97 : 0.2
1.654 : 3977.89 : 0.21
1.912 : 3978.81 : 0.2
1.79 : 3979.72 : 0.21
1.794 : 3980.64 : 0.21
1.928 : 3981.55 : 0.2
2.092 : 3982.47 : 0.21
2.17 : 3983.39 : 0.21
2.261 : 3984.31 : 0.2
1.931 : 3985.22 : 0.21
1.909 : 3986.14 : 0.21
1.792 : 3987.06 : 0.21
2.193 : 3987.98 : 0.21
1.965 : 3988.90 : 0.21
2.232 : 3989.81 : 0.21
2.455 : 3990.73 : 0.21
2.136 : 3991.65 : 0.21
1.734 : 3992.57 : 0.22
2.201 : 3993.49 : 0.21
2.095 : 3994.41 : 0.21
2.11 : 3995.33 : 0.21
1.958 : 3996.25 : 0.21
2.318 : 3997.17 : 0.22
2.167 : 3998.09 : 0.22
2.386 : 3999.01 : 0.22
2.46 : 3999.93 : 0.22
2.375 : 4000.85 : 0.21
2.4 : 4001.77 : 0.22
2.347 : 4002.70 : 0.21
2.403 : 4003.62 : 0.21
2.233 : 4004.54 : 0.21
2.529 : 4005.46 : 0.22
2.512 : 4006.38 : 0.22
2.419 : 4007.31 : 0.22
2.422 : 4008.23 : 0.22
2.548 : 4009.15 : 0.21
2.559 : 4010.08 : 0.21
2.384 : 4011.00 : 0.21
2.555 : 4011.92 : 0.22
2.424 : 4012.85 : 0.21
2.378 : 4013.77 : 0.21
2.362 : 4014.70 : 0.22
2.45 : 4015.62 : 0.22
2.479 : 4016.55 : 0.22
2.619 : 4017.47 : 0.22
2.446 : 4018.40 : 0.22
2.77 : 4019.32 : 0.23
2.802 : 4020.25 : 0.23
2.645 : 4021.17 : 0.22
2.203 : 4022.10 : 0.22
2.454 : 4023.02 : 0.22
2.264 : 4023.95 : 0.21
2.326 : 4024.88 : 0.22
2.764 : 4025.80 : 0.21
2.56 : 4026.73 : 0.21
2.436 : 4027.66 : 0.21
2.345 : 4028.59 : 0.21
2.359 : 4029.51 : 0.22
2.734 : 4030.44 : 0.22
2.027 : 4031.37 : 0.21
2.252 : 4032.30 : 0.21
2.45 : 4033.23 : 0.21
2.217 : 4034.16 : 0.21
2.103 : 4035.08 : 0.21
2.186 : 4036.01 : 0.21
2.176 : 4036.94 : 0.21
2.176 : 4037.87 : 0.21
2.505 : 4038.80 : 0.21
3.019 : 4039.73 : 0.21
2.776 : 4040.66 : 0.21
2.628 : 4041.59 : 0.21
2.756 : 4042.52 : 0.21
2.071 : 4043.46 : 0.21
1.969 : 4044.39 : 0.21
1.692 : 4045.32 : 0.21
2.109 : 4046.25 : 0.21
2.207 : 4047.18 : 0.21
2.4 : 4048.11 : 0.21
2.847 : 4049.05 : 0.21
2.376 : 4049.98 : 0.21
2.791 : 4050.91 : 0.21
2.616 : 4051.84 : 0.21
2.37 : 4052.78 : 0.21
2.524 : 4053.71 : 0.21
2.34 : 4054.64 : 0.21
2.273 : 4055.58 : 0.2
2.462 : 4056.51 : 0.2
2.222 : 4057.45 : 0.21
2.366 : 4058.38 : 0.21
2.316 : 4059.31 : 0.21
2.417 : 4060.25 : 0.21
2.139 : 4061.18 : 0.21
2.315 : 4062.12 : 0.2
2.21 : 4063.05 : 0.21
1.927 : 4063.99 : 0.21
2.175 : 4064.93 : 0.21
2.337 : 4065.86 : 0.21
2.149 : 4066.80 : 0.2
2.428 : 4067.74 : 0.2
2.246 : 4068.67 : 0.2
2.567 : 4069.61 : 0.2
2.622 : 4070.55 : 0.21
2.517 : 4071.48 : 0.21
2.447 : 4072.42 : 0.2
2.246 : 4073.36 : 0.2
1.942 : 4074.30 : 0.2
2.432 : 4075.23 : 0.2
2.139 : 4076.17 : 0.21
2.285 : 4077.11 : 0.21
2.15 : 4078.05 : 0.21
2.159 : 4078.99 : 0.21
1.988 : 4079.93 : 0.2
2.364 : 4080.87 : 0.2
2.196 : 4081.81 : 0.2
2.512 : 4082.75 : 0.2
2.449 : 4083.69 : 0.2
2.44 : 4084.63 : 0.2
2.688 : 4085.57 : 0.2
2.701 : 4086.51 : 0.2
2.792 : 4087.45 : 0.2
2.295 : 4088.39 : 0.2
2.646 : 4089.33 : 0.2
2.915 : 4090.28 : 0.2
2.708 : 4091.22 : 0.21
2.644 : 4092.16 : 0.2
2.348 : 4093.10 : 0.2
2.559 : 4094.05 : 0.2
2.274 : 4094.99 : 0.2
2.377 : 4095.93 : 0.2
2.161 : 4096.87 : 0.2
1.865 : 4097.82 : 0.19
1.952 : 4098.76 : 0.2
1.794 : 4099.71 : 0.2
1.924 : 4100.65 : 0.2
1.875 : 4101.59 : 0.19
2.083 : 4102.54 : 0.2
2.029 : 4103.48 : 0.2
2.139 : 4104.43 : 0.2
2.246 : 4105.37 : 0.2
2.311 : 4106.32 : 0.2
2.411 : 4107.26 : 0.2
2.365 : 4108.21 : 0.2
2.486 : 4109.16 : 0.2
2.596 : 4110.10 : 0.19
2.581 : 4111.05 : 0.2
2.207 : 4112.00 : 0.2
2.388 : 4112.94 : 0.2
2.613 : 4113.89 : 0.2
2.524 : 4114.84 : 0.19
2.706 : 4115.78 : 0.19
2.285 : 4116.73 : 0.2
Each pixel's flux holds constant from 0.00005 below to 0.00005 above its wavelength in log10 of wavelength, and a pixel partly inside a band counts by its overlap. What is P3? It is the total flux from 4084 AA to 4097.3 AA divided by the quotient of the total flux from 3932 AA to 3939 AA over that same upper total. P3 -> 199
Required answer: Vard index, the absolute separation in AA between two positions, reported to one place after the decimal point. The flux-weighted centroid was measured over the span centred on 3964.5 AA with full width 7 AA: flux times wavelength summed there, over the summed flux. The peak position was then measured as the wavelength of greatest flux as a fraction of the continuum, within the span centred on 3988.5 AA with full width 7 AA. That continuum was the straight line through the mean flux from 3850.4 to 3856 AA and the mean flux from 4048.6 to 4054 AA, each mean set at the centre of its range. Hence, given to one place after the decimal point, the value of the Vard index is 26.5 AA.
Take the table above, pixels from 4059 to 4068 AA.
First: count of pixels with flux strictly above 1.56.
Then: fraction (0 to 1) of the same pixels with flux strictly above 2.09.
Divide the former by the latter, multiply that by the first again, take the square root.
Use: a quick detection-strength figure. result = 10.5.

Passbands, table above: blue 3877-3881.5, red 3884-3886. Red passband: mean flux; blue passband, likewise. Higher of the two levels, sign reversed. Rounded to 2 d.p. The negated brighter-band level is -1.52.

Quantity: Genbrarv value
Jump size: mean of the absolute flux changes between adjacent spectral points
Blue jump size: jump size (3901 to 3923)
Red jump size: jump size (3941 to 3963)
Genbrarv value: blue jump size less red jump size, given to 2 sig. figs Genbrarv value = 0.11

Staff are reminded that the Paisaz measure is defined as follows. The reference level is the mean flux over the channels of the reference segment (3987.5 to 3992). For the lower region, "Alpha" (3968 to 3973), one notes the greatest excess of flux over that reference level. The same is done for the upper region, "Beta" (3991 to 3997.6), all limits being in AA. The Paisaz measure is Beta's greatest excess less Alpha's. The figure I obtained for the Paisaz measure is 1.2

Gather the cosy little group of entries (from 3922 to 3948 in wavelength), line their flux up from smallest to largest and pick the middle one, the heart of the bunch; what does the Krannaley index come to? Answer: 1.2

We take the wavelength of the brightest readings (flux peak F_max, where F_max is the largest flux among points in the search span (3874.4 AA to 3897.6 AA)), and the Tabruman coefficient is 3875.72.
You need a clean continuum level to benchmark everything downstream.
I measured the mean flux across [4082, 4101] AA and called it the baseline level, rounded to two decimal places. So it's 2.40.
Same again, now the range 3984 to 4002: 2.15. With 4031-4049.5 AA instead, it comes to 2.33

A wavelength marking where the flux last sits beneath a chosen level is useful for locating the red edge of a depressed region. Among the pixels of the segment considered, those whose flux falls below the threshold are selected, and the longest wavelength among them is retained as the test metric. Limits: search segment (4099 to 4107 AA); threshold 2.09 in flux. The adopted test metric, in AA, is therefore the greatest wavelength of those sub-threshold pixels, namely 4103.48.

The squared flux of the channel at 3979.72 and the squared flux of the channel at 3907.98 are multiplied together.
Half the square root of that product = 1.65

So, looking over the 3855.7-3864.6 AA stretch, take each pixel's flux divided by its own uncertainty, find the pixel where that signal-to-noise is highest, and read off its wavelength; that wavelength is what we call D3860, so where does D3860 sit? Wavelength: 3857.03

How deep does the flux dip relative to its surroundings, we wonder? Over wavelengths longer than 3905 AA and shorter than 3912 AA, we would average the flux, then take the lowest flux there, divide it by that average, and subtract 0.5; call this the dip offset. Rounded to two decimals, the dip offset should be 0.37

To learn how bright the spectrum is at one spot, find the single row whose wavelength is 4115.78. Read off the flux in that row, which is 2.706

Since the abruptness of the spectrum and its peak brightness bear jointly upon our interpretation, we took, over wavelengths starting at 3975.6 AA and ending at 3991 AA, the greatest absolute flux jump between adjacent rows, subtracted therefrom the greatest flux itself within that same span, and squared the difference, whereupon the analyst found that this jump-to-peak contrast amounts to 4.2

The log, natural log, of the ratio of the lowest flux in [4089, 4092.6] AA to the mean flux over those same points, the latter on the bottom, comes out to -0.03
